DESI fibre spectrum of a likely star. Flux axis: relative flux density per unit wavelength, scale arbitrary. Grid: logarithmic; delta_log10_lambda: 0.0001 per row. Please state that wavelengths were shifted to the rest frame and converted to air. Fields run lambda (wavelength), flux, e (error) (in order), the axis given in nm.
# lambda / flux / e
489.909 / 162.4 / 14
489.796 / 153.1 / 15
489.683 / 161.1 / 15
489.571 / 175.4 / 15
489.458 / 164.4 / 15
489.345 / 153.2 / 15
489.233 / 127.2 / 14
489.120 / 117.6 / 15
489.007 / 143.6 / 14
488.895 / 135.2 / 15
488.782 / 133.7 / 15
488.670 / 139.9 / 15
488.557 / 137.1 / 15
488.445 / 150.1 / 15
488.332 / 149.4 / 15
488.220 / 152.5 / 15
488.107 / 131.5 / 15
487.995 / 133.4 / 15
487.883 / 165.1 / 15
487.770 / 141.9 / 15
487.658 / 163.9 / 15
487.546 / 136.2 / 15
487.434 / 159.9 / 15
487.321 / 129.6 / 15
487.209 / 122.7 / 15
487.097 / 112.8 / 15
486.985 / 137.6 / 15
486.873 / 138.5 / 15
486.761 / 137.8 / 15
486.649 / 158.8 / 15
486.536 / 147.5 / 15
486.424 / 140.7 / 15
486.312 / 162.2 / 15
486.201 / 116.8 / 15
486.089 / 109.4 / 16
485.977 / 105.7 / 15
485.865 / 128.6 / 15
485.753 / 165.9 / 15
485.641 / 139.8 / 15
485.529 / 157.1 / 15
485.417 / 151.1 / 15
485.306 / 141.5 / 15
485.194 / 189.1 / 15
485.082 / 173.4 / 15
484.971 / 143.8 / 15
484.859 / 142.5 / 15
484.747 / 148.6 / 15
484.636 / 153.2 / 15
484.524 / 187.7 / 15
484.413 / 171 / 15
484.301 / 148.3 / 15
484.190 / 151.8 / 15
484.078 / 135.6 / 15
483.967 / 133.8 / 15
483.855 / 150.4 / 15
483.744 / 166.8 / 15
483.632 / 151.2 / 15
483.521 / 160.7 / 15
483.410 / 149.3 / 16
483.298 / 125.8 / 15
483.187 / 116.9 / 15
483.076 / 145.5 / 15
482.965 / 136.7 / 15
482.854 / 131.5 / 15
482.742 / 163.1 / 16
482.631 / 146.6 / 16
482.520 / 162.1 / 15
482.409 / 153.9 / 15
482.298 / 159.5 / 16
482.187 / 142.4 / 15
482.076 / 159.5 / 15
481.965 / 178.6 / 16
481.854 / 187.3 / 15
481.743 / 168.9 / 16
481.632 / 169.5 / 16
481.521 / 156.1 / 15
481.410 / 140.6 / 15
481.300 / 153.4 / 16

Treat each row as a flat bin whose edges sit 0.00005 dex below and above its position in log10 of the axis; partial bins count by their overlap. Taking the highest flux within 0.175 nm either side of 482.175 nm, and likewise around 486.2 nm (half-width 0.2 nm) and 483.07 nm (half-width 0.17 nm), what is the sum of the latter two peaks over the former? 1.929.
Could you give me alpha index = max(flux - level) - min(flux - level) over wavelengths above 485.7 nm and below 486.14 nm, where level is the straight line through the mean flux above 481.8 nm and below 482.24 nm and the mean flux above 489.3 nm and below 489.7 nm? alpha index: 60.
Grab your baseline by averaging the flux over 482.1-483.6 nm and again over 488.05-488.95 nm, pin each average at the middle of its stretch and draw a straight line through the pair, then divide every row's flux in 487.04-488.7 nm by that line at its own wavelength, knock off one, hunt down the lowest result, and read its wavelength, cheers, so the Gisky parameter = 487.097 nm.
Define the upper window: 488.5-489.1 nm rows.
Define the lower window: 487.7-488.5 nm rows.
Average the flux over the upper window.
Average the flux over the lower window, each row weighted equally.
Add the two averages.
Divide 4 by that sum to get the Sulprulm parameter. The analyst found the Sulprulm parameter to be 0.0141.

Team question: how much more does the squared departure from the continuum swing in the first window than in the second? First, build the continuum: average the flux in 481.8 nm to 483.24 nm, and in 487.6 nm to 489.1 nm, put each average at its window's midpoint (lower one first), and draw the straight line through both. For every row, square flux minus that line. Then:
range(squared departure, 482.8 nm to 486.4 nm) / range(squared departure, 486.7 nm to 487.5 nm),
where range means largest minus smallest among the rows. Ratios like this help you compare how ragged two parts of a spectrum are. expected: 1.7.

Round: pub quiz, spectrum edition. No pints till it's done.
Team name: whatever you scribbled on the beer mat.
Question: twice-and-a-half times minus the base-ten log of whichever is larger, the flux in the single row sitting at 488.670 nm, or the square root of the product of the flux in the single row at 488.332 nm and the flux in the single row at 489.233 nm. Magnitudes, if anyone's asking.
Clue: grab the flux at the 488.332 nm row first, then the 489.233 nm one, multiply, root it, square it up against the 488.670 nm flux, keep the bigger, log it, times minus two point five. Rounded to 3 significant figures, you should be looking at -5.36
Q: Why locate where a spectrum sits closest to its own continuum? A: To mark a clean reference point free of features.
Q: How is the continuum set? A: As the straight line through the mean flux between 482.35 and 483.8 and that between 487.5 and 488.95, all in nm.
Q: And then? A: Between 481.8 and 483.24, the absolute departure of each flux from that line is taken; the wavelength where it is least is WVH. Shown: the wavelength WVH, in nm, 482.631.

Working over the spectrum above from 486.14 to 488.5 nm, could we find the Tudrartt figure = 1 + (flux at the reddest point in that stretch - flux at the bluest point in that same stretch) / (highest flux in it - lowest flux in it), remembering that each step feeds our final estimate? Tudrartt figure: 1.6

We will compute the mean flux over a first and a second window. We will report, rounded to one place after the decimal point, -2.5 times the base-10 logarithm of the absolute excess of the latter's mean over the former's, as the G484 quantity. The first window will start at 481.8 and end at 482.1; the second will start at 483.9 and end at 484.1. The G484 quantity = -4.0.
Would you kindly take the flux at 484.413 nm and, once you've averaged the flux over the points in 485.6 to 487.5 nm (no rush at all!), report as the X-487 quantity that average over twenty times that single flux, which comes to 0.0398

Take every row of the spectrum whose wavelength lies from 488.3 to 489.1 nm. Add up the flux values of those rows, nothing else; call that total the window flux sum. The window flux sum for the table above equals 989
